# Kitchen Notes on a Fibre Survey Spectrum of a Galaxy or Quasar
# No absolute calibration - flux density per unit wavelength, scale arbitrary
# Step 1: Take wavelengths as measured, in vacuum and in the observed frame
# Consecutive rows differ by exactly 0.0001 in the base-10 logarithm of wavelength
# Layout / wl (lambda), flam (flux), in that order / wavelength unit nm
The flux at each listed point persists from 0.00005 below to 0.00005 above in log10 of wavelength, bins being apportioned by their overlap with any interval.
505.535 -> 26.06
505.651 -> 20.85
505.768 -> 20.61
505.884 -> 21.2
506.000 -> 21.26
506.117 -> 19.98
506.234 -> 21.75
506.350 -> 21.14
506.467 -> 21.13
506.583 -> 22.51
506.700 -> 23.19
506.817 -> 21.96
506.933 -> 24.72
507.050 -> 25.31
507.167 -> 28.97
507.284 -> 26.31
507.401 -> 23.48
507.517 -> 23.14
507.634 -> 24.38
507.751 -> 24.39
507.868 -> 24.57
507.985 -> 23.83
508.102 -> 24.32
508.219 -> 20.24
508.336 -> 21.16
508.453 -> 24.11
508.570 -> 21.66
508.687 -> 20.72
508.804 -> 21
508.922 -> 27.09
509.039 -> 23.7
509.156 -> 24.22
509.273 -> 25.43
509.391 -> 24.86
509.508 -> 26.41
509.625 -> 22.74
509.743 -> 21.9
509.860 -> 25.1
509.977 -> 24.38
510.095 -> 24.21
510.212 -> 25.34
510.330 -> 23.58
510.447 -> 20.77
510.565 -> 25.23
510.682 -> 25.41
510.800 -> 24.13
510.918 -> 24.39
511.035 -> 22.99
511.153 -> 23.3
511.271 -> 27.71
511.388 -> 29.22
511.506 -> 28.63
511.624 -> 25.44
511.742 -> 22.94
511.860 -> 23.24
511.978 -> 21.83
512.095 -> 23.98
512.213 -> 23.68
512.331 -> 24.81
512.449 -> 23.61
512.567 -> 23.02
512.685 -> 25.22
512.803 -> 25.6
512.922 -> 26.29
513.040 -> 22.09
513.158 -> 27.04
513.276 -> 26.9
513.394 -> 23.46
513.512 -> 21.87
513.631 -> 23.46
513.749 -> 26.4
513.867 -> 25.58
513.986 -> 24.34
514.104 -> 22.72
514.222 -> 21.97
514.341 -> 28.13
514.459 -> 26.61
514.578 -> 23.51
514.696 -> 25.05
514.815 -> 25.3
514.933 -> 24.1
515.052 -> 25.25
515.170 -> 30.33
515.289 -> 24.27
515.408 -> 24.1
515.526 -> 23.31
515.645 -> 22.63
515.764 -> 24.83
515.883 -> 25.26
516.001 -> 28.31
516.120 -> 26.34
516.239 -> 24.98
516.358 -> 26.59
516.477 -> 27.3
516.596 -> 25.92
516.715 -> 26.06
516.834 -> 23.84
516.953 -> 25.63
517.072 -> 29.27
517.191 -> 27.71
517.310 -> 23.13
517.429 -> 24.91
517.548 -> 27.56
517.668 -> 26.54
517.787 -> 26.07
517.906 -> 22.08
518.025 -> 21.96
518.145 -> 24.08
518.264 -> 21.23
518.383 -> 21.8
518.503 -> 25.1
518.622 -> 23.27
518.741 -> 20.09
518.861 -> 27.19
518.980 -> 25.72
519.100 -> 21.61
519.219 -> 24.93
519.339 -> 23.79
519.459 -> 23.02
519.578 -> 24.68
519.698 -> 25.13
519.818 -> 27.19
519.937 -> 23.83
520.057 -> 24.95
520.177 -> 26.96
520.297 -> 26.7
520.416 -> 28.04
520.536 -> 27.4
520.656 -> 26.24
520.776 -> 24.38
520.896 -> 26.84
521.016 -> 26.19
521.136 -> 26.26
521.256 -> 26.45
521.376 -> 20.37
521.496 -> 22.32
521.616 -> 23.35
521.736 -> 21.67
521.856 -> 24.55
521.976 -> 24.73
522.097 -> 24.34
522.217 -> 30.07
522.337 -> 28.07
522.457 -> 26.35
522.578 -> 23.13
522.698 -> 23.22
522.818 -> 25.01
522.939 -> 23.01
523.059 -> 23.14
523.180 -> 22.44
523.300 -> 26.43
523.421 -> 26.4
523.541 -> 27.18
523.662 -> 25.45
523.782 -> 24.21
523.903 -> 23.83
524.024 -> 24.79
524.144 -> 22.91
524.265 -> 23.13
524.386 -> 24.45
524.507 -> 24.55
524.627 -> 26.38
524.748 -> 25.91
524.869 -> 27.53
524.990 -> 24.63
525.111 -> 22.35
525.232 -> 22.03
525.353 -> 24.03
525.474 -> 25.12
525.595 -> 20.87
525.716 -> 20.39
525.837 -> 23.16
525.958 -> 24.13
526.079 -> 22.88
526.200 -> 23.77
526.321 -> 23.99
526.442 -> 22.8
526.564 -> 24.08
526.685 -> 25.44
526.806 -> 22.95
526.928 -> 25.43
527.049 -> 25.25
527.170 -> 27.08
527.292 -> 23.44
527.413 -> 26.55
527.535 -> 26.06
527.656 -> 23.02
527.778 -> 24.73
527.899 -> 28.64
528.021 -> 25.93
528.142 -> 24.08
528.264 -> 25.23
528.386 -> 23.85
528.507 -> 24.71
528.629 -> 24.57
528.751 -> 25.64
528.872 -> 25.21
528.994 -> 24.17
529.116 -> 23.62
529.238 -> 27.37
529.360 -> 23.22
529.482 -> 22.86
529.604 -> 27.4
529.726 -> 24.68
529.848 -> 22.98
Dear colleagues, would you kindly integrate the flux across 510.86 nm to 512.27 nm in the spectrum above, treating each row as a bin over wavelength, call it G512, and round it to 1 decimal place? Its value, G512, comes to 35.0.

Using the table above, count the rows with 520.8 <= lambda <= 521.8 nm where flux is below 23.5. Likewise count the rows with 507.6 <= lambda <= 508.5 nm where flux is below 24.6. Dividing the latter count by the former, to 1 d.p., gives 2.0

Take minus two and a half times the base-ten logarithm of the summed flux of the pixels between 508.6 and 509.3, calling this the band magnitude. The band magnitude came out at -5.38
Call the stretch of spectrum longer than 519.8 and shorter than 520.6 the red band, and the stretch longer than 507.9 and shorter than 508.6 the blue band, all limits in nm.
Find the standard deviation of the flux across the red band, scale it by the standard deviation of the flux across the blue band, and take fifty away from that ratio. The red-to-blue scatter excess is -49.1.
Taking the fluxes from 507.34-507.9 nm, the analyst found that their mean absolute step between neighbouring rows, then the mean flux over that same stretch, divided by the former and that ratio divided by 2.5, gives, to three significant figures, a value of 21.7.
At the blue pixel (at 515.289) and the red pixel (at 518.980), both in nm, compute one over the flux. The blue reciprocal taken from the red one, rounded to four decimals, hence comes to -0.0023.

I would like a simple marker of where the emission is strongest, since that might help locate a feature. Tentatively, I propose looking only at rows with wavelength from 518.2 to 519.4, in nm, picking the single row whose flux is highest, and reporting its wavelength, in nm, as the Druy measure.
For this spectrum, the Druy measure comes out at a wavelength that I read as 518.861 nm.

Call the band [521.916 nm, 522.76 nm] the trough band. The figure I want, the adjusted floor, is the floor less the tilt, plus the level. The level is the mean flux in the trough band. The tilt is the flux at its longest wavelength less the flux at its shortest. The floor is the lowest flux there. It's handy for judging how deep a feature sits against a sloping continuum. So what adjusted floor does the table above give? 50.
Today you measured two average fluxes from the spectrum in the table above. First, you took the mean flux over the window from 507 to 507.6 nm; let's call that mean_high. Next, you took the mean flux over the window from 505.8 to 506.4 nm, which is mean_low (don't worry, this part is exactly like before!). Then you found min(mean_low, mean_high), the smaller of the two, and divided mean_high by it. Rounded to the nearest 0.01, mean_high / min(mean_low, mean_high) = 1.21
